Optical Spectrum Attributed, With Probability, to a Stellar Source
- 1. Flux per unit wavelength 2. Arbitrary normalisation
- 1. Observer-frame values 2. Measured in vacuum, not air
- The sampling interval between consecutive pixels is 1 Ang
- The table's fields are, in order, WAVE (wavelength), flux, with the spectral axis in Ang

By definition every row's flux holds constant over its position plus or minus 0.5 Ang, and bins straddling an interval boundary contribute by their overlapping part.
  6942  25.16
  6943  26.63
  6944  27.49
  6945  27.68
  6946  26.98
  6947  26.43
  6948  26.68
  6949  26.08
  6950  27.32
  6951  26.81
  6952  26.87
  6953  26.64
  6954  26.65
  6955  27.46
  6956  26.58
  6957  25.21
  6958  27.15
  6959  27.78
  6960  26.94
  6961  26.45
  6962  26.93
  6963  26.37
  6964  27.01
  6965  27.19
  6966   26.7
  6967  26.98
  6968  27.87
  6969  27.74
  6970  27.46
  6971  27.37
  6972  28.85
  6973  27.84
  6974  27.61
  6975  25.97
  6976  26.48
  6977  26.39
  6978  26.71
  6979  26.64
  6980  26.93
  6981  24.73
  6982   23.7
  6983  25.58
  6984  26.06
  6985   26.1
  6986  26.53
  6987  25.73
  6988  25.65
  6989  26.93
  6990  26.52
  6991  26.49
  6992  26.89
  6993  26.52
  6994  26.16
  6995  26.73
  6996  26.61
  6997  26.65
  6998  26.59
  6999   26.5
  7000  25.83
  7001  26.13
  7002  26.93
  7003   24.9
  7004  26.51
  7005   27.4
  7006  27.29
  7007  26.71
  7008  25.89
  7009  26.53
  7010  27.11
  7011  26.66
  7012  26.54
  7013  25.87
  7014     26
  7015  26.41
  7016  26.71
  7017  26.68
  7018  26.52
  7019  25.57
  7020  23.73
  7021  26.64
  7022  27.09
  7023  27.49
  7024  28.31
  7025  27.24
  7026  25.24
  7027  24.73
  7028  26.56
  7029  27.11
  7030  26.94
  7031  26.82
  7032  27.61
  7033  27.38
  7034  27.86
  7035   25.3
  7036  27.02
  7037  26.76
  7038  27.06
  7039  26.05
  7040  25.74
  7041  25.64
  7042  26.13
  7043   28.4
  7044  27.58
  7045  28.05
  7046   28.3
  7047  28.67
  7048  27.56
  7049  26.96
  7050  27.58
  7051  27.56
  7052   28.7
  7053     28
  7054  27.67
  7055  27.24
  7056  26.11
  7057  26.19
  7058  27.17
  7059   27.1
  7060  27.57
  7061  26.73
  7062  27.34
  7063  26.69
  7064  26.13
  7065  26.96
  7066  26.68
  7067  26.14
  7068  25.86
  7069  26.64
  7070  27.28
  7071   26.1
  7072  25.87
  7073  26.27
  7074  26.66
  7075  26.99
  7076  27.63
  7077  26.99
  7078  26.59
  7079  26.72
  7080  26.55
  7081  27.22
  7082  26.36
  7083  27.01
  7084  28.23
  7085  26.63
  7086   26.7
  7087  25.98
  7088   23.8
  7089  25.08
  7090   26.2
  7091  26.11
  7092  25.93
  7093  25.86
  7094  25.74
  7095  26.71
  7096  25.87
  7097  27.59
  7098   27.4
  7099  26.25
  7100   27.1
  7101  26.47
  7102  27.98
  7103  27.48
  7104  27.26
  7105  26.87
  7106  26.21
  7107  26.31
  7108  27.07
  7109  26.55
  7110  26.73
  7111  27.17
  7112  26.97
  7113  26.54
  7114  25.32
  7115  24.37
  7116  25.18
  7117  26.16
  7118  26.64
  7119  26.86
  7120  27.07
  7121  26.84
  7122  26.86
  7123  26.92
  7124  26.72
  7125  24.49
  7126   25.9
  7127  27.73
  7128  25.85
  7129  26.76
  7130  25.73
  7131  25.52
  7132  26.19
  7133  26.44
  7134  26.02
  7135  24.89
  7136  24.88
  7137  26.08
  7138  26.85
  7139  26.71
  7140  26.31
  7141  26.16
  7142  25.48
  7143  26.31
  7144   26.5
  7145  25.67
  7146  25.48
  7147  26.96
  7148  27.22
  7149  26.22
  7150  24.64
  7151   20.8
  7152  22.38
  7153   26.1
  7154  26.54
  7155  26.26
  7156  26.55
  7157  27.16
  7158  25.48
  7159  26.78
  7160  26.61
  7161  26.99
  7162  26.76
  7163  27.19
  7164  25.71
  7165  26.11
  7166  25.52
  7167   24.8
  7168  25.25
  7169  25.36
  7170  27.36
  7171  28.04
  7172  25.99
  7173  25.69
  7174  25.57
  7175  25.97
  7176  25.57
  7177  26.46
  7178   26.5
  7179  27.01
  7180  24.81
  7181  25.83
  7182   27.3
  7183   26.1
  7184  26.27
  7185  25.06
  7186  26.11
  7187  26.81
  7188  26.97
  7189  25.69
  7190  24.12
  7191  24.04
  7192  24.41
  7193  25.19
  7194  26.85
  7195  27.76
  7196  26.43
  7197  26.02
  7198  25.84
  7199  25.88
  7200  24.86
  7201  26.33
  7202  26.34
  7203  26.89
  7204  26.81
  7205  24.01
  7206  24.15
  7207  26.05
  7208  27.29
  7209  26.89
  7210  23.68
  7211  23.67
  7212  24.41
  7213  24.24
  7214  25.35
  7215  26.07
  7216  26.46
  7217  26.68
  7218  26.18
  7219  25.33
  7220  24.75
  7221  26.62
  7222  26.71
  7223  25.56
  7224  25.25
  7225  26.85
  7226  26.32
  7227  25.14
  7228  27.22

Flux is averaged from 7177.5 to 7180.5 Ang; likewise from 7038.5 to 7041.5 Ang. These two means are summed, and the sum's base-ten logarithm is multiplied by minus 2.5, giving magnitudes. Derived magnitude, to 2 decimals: -4.29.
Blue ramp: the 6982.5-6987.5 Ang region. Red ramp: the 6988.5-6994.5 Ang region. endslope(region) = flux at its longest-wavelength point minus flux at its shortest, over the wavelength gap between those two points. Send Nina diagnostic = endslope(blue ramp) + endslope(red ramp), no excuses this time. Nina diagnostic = -0.12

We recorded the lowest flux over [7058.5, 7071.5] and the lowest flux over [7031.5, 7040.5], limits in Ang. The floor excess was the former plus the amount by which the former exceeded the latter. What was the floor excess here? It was 26.4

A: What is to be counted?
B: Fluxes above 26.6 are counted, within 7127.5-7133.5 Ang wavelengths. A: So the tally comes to 1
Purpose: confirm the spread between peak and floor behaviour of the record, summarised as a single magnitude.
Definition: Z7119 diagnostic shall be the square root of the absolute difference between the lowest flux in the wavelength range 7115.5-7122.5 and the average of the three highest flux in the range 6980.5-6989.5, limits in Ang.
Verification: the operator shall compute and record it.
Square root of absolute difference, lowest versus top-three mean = 1.2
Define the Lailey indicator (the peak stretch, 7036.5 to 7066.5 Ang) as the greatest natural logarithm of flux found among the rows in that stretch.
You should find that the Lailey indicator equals 3.36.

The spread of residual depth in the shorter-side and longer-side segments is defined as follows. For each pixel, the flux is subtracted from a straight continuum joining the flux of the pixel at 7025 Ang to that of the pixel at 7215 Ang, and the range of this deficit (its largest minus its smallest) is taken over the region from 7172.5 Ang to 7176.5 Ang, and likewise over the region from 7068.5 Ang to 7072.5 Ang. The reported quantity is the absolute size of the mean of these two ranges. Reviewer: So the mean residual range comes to 0.90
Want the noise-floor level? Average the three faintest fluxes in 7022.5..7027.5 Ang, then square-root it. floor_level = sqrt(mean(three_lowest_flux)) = 5.07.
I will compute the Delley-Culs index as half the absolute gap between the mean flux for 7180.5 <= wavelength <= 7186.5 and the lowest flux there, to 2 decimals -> 0.53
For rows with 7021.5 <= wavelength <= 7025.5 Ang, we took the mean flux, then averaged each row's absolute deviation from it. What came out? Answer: 0.39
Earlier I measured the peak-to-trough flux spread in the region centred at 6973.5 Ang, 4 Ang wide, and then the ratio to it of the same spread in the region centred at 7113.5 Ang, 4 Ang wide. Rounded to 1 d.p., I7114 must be 0.9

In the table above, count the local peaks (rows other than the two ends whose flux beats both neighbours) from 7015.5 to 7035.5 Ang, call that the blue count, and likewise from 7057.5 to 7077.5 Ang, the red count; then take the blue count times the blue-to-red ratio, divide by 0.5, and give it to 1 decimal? 6.4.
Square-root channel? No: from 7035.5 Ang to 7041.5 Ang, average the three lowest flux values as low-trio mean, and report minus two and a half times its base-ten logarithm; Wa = -3.53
